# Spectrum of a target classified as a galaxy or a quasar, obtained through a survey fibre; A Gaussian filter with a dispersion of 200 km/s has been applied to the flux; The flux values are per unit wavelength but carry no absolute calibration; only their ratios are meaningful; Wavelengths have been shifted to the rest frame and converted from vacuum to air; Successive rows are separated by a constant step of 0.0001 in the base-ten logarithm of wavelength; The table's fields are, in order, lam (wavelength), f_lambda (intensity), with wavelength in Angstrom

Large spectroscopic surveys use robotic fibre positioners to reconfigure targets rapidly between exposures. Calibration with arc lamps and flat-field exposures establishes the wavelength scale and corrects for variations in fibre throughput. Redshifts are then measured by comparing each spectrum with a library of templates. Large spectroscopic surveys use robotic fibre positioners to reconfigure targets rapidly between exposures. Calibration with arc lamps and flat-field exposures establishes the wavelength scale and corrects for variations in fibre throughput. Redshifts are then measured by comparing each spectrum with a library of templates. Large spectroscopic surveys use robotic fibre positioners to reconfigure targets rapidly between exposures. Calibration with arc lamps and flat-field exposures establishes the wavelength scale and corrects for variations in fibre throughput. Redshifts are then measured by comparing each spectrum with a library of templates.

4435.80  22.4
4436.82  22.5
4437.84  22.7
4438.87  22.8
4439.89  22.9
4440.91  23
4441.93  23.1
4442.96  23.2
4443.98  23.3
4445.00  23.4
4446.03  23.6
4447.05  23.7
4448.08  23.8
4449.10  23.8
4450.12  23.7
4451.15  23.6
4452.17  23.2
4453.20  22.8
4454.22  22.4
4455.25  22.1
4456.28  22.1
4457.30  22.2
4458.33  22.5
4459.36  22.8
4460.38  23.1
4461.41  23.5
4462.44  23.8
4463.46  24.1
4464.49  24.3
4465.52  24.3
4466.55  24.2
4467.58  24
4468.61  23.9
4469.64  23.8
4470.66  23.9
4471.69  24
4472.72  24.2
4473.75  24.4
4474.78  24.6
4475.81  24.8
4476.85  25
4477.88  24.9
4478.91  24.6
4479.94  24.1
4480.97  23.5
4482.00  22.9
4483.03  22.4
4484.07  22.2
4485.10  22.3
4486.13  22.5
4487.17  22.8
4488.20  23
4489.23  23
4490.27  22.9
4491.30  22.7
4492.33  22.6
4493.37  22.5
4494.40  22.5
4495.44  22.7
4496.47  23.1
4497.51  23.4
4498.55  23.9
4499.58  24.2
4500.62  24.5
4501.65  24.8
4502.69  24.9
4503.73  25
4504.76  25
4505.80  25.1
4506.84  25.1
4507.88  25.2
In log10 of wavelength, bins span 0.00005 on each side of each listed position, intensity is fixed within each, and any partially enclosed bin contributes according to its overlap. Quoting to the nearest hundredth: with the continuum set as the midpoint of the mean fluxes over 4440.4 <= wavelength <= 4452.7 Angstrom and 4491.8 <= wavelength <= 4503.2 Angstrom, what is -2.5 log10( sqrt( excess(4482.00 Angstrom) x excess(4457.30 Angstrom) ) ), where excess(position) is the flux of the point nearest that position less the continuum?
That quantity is 0.13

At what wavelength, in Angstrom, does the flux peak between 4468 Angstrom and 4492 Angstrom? 4476.85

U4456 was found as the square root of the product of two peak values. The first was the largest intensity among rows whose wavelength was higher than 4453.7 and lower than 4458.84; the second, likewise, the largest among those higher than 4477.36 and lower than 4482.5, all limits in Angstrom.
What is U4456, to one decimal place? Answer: 23.7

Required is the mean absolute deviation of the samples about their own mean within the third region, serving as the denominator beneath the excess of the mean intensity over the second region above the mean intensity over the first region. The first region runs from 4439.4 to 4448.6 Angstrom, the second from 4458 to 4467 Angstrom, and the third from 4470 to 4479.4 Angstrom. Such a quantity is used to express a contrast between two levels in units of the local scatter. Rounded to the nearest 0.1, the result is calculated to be 0.9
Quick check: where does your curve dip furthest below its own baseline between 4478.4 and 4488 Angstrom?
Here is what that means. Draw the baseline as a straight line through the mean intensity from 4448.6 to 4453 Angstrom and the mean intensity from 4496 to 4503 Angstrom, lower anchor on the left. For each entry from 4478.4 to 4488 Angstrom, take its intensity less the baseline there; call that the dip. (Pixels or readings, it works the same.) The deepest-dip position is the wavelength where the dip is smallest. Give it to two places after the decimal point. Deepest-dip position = 4484.07 Angstrom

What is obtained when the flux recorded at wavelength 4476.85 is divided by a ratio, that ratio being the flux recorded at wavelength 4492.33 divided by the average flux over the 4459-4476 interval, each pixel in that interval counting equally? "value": 26.5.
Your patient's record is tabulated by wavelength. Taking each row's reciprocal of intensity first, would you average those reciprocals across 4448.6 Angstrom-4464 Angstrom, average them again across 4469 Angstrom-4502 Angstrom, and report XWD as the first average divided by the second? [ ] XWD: 1.02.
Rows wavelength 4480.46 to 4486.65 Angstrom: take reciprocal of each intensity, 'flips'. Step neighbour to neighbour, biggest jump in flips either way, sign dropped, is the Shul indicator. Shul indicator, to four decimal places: 0.0011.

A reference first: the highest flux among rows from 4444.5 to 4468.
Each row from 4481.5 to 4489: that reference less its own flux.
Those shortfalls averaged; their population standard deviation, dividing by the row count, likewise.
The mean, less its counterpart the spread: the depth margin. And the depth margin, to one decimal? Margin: 1.4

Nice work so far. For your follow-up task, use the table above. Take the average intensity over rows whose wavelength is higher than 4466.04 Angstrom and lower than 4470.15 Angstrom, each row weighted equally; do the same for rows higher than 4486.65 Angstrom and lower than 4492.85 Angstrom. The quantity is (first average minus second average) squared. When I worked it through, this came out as 1.3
